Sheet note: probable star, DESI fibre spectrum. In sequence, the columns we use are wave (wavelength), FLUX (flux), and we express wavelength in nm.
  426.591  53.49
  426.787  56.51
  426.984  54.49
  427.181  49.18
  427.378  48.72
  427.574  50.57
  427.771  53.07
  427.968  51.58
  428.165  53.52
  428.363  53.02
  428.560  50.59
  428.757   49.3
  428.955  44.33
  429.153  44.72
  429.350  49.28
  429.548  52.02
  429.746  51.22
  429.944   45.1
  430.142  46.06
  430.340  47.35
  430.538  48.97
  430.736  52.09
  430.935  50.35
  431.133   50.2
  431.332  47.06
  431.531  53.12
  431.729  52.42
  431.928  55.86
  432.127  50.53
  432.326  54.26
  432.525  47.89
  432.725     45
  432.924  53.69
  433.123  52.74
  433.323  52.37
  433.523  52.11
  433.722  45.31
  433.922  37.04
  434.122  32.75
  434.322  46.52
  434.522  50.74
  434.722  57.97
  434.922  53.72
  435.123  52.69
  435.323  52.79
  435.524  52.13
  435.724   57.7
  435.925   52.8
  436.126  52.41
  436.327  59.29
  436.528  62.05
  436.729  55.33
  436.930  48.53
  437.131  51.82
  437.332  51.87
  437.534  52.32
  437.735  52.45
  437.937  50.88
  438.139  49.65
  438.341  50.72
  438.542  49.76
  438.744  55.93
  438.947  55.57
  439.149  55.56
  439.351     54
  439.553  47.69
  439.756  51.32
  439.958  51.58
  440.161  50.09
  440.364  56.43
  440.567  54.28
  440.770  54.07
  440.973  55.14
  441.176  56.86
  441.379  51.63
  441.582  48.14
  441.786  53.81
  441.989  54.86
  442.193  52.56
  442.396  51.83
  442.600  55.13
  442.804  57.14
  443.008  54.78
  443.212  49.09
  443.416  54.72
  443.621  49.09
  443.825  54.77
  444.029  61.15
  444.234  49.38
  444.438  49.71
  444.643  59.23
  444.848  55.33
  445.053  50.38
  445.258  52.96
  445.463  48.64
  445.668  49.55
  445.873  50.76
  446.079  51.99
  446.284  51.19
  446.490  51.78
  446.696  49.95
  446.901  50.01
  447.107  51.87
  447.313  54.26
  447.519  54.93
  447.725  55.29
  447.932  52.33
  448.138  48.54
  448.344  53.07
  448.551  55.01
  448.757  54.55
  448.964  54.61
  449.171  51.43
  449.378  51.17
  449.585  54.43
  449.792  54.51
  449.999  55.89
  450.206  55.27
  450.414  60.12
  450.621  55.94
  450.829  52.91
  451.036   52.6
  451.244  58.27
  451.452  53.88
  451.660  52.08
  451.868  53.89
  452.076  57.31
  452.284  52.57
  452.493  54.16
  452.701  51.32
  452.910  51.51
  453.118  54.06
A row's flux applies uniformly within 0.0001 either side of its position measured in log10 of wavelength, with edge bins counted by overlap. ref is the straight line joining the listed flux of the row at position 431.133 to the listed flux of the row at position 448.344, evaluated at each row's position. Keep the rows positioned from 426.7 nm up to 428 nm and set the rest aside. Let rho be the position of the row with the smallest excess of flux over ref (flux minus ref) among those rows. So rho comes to 427.378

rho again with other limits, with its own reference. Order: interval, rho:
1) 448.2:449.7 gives 449.378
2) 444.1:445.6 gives 445.463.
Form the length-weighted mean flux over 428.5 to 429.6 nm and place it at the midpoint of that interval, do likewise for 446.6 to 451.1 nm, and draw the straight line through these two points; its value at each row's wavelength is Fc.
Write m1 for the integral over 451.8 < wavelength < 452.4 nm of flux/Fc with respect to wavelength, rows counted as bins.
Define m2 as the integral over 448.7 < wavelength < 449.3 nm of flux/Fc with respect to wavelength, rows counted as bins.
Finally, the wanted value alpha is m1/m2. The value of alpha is 1.01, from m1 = 0.60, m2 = 0.60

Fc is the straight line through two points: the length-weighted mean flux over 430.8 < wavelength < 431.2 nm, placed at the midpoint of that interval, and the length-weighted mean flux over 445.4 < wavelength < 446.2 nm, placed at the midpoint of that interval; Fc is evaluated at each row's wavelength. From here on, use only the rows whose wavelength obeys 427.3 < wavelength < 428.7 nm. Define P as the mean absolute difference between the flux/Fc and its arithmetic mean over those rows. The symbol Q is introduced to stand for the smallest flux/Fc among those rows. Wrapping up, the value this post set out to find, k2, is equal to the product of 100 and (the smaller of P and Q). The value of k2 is 2.8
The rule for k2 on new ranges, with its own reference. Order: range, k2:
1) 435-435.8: 3.8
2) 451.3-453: 2.9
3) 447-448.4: 3.4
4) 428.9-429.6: 6.1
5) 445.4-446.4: 2.1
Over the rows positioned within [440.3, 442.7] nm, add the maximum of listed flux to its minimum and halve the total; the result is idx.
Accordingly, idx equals 52.5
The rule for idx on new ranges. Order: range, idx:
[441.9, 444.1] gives 55.1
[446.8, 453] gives 54.3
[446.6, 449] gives 51.9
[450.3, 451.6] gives 56.4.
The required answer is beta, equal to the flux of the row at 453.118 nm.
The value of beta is 54.06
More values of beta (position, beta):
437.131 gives 51.82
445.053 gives 50.38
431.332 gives 47.06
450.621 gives 55.94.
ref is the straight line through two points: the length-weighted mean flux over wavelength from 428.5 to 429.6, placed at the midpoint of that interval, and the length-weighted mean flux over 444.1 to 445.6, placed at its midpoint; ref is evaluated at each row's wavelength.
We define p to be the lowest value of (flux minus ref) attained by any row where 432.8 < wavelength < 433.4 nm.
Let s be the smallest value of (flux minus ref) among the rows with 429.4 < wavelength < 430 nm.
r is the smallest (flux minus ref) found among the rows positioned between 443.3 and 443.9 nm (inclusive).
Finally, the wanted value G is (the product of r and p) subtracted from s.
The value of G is 6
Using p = 3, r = -3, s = -3.3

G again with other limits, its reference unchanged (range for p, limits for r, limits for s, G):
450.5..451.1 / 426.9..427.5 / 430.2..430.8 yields 0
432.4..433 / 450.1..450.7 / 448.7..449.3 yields 4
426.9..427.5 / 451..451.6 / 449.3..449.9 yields -1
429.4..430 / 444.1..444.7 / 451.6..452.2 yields -11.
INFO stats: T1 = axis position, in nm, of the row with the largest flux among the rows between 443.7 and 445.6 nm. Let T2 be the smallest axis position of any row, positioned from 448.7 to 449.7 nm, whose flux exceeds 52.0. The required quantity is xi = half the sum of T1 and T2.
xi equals 446.39 nm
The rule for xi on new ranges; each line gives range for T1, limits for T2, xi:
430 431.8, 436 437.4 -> 433.83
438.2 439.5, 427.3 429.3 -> 433.26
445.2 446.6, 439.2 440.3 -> 442.30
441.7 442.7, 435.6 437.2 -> 439.16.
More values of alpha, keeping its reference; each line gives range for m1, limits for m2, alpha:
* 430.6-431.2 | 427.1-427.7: 1.00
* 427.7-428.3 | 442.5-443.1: 1.03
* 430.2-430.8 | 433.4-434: 1.10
